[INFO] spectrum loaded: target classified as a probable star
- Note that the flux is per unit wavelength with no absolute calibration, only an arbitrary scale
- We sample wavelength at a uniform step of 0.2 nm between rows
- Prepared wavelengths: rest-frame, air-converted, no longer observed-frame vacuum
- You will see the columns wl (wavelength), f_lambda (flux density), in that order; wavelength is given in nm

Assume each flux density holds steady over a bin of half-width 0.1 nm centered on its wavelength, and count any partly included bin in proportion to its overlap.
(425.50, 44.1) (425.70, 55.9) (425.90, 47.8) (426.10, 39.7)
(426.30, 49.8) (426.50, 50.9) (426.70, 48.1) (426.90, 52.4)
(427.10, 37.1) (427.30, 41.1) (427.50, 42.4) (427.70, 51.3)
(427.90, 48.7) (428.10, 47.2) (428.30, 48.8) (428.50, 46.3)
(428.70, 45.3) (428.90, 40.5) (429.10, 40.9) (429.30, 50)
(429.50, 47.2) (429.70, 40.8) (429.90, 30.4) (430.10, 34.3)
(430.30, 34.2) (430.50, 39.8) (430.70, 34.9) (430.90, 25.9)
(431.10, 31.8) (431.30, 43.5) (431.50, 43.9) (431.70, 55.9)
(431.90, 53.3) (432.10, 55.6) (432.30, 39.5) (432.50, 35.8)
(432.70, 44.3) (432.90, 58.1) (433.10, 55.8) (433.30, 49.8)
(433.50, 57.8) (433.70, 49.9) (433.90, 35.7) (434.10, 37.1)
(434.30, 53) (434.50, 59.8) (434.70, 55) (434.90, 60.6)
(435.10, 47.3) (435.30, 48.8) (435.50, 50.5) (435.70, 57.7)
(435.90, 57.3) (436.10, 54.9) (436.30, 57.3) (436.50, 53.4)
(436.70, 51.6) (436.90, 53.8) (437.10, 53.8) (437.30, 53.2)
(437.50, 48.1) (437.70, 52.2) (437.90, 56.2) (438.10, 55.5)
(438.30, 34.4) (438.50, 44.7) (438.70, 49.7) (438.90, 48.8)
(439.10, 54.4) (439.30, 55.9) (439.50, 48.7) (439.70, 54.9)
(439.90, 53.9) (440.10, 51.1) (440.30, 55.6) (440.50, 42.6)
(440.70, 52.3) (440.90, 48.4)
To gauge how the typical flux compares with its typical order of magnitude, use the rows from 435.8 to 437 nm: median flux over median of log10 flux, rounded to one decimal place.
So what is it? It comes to 31.3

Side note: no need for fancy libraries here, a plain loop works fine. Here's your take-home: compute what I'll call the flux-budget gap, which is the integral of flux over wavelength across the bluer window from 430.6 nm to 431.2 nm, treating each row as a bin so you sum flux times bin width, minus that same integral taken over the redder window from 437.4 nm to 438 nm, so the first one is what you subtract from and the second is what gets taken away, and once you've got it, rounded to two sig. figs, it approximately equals -13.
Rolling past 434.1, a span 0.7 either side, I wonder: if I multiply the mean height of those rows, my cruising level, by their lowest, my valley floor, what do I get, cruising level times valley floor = 1776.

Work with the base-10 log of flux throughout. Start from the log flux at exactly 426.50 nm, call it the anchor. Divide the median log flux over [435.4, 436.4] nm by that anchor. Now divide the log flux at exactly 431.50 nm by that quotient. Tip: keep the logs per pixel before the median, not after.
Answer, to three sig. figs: 1.59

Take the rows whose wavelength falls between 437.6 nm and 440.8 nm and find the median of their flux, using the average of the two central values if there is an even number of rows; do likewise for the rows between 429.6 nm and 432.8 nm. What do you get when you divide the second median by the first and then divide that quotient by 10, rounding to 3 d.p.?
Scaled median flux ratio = 0.076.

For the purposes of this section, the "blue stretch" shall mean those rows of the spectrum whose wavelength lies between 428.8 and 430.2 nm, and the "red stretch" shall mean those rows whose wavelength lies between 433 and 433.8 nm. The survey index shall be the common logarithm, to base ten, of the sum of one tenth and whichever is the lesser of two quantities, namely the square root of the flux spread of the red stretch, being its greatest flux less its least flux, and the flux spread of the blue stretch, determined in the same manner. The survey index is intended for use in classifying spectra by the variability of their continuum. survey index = 0.47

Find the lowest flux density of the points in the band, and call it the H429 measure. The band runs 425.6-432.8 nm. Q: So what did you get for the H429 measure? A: 25.9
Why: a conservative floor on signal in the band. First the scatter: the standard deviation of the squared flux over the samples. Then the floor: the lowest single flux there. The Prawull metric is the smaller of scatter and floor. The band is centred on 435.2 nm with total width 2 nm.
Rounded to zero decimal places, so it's 47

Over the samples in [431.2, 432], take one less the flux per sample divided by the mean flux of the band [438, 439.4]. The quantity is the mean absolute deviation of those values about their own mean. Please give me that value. 0.11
